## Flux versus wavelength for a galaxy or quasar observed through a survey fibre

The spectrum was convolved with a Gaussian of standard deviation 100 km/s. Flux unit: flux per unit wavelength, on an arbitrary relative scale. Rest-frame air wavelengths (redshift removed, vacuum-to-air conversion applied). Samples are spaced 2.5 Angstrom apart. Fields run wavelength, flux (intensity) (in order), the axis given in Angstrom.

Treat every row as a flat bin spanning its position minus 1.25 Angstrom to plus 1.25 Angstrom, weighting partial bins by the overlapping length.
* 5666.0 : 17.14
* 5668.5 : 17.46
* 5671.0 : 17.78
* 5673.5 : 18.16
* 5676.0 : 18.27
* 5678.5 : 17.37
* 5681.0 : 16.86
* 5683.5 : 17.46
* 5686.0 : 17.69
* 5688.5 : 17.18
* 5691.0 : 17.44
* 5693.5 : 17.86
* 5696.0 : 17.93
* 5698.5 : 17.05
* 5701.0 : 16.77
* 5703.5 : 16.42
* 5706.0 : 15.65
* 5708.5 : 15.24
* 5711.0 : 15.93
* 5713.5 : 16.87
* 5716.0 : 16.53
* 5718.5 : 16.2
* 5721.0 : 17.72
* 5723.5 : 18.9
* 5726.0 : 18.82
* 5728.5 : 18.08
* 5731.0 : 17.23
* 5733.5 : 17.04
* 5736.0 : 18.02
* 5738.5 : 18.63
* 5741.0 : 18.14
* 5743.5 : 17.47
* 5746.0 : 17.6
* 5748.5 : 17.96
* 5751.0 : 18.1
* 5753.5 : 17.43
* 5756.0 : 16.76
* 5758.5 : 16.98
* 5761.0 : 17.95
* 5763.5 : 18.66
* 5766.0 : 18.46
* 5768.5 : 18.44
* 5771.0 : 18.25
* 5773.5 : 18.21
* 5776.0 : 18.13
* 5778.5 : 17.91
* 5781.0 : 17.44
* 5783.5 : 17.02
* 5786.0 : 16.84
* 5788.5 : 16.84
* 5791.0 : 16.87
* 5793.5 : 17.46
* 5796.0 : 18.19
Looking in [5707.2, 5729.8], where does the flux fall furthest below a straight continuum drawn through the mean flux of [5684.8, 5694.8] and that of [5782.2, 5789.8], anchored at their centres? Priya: 5708.5 Angstrom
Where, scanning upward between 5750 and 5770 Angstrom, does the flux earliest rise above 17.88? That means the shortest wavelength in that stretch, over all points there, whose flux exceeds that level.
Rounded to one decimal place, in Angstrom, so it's 5751.0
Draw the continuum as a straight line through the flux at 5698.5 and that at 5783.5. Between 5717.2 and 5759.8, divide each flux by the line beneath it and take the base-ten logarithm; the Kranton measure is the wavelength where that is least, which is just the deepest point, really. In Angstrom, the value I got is 5718.5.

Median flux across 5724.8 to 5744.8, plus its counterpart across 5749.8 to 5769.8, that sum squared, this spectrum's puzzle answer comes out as 1301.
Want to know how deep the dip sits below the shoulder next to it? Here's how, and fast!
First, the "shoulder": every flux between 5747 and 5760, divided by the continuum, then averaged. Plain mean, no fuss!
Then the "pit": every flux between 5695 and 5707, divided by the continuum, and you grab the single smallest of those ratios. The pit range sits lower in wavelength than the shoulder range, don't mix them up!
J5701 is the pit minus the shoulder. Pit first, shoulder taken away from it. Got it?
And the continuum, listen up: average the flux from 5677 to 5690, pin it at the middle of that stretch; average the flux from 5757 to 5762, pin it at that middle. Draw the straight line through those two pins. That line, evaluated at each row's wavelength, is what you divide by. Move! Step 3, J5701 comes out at -0.10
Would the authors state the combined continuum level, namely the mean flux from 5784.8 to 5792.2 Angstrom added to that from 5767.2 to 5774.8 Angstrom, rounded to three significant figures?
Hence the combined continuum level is 35.1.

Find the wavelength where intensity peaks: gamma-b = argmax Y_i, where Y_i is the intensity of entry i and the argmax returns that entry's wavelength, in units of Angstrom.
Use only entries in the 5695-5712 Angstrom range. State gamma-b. 5696.0 Angstrom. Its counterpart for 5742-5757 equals 5751.0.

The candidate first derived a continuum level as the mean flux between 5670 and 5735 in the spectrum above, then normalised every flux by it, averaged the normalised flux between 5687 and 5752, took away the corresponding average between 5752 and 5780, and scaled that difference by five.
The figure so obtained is -0.17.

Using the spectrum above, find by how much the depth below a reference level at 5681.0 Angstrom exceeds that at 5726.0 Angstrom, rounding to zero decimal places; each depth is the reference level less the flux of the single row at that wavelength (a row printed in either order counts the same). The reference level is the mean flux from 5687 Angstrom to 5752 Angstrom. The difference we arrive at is 2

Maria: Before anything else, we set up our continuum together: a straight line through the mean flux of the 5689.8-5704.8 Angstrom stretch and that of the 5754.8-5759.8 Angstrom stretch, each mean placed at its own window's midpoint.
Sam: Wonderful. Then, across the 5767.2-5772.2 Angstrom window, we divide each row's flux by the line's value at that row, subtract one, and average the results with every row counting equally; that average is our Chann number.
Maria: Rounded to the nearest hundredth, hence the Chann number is 0.09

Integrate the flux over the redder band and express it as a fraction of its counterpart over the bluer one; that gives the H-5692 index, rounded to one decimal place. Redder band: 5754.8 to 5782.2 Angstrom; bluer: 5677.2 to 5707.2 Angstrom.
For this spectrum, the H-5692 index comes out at 1.0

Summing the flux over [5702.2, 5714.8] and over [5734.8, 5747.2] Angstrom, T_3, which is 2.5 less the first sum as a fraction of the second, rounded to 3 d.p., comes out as 1.609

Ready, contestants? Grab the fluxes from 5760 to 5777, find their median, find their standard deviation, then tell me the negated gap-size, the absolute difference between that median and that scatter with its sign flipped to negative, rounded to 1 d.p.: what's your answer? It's -18.0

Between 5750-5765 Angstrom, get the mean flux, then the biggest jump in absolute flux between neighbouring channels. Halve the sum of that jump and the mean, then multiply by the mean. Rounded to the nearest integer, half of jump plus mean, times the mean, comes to 164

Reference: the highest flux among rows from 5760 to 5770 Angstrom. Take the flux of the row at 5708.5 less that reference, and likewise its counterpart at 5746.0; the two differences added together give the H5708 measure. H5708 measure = -4.5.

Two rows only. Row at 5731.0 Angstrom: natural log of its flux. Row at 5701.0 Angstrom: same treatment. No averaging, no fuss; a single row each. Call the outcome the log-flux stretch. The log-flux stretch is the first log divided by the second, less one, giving 0.010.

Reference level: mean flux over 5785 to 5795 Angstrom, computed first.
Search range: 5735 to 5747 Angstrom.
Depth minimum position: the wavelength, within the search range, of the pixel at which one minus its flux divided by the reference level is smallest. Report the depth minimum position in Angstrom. 5738.5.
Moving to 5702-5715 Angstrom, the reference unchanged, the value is 5713.5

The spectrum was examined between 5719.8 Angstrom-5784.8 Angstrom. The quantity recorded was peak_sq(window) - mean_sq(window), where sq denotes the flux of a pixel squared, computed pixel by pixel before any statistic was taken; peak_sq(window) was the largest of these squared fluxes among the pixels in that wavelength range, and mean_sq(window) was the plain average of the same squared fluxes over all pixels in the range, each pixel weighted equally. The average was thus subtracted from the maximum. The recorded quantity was 37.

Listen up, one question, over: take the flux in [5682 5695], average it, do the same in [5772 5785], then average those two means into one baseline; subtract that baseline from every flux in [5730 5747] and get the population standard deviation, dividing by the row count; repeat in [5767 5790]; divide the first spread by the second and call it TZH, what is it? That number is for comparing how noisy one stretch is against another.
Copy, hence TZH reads 0.85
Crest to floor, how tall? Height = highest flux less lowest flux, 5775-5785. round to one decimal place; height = 1.1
